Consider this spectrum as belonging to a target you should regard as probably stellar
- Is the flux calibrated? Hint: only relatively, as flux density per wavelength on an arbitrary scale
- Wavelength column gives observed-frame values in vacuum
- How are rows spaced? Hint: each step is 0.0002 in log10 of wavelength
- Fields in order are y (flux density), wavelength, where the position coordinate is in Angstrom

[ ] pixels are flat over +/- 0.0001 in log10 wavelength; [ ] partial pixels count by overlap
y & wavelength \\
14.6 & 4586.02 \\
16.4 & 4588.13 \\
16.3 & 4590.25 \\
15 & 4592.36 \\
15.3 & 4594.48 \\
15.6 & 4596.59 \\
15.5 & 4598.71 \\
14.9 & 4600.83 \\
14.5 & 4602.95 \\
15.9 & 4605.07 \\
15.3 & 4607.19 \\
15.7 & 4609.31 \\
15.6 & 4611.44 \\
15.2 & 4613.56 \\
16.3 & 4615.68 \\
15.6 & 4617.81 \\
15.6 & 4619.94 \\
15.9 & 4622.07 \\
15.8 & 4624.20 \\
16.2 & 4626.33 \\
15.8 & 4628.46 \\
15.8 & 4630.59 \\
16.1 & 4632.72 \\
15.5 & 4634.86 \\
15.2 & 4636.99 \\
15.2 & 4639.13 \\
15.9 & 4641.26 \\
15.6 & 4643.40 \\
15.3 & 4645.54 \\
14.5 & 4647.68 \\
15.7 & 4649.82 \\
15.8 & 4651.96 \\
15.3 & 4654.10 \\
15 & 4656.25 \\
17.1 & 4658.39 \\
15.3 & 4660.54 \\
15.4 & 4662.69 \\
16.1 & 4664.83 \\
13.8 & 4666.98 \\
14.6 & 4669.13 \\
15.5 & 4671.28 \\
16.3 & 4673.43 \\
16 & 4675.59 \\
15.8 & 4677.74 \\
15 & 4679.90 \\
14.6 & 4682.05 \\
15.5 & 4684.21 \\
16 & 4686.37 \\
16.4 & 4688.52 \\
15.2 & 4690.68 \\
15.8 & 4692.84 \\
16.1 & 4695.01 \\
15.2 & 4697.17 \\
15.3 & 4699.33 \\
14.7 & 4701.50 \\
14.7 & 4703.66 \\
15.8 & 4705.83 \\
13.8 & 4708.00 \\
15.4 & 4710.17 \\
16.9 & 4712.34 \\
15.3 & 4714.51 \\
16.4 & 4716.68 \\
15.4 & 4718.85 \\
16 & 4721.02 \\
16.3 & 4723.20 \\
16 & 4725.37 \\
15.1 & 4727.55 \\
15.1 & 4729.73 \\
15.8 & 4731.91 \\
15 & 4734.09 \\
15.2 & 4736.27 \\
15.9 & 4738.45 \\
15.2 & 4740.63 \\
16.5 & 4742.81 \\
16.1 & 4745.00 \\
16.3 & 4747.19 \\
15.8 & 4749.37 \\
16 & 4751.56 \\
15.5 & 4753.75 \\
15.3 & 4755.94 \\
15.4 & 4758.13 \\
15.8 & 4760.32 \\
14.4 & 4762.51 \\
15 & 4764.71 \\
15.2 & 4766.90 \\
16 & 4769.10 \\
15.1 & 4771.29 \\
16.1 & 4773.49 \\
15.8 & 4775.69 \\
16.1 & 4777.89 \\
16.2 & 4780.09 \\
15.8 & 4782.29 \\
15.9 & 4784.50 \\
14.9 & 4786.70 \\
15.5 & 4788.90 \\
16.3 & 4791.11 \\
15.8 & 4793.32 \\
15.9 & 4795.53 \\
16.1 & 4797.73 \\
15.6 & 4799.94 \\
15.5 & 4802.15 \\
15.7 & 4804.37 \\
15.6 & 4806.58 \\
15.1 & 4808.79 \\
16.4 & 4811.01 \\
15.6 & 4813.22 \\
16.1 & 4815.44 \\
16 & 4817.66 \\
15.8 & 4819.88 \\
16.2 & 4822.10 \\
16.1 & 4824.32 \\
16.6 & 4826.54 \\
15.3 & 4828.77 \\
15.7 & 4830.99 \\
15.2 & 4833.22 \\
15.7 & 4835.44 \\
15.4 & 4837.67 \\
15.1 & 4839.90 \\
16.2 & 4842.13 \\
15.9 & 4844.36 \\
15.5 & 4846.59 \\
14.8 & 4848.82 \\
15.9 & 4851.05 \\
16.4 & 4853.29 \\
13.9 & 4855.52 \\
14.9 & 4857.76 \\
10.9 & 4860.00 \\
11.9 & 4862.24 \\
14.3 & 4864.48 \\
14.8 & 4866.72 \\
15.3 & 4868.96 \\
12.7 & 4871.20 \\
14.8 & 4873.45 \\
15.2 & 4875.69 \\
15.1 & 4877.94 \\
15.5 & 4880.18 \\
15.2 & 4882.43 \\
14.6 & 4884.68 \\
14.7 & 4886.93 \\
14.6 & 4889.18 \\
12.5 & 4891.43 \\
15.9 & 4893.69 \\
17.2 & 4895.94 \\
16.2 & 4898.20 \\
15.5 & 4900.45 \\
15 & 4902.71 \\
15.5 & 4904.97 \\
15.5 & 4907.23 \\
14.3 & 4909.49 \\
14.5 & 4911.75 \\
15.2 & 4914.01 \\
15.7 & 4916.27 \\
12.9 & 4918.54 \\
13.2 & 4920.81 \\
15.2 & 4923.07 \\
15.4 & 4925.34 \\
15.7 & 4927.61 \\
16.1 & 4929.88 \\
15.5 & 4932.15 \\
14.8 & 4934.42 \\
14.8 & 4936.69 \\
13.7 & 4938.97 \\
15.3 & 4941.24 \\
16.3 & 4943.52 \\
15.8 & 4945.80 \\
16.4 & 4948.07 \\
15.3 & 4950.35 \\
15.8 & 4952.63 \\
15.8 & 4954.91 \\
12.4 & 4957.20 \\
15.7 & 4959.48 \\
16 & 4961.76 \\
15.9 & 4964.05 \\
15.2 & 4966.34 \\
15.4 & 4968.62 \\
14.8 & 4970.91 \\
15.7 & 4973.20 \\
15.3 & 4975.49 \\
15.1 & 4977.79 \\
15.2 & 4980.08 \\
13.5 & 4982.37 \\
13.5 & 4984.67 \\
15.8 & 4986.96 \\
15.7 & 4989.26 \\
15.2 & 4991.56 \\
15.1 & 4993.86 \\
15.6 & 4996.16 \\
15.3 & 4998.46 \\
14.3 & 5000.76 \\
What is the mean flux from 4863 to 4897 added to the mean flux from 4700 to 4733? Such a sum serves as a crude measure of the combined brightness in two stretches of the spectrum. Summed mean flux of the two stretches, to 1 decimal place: 30.3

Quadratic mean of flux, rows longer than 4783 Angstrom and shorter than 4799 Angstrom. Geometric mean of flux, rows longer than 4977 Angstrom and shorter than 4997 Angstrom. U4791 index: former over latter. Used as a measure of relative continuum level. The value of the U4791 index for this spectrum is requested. 1.056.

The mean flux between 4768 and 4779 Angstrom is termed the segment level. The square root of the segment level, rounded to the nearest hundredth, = 3.98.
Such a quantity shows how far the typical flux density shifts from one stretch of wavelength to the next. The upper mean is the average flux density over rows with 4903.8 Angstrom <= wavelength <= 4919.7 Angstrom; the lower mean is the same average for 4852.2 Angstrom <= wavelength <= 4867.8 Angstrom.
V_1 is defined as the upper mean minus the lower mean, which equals 0.93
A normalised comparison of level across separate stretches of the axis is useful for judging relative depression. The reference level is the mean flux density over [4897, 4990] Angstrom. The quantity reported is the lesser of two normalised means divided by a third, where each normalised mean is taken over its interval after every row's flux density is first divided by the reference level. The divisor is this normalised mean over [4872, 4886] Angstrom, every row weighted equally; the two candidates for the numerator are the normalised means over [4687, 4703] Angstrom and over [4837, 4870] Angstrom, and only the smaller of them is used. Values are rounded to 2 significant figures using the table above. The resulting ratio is 0.98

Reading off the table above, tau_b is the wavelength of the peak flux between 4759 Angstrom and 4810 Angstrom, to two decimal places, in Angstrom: 4791.11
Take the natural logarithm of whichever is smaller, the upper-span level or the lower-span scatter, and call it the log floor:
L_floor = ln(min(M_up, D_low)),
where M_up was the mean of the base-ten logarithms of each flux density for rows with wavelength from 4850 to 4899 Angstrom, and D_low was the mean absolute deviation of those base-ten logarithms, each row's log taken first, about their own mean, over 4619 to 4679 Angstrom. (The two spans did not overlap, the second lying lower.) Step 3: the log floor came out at -4.37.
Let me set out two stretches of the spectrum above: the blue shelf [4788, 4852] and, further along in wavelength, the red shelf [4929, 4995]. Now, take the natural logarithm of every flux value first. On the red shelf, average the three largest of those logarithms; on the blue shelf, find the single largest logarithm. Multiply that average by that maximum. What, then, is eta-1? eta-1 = 7.84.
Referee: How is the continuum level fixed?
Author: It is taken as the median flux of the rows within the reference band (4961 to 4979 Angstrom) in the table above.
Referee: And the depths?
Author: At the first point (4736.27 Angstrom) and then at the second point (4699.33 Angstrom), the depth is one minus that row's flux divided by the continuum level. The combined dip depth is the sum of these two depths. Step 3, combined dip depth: 0.01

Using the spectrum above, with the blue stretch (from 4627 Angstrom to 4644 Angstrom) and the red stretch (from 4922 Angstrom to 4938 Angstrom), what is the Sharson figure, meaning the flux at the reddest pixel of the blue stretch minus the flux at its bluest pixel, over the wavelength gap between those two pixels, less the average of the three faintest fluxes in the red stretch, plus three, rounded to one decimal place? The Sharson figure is -11.9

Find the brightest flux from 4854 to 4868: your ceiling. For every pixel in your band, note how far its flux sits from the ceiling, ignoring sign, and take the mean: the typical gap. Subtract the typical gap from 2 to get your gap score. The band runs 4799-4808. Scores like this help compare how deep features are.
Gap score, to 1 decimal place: 1.3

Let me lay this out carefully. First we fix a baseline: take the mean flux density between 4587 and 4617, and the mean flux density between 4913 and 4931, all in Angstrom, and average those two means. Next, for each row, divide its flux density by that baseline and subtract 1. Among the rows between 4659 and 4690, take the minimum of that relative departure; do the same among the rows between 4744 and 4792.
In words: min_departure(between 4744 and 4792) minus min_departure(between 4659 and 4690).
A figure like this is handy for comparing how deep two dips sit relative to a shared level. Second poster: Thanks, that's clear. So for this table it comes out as 0.04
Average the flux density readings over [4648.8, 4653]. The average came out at 15.8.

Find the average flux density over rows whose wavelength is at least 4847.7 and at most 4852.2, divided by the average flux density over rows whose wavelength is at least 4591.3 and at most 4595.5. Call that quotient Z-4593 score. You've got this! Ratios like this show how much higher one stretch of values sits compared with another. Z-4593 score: 1.01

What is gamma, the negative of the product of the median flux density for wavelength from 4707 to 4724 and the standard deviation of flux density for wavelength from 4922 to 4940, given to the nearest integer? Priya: -11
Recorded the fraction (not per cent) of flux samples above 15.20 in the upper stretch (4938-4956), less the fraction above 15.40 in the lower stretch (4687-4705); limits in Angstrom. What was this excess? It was 0.50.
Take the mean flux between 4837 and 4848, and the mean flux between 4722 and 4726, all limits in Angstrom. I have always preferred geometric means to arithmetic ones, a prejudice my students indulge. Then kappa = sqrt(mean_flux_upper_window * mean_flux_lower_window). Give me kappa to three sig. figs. 15.9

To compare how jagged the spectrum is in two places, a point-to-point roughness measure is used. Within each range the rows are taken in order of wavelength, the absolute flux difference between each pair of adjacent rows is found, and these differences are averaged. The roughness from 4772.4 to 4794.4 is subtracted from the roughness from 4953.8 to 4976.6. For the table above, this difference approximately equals 0.6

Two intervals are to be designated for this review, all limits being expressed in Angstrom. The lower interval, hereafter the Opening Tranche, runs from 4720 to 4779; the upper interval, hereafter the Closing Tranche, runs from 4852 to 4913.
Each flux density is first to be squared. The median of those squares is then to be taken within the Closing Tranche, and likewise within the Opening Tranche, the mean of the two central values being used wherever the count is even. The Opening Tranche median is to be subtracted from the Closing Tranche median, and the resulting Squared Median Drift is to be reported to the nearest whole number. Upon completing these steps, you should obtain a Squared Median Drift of -28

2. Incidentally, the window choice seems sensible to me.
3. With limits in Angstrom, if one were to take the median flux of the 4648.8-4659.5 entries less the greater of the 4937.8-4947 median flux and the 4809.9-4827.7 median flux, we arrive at -0.4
